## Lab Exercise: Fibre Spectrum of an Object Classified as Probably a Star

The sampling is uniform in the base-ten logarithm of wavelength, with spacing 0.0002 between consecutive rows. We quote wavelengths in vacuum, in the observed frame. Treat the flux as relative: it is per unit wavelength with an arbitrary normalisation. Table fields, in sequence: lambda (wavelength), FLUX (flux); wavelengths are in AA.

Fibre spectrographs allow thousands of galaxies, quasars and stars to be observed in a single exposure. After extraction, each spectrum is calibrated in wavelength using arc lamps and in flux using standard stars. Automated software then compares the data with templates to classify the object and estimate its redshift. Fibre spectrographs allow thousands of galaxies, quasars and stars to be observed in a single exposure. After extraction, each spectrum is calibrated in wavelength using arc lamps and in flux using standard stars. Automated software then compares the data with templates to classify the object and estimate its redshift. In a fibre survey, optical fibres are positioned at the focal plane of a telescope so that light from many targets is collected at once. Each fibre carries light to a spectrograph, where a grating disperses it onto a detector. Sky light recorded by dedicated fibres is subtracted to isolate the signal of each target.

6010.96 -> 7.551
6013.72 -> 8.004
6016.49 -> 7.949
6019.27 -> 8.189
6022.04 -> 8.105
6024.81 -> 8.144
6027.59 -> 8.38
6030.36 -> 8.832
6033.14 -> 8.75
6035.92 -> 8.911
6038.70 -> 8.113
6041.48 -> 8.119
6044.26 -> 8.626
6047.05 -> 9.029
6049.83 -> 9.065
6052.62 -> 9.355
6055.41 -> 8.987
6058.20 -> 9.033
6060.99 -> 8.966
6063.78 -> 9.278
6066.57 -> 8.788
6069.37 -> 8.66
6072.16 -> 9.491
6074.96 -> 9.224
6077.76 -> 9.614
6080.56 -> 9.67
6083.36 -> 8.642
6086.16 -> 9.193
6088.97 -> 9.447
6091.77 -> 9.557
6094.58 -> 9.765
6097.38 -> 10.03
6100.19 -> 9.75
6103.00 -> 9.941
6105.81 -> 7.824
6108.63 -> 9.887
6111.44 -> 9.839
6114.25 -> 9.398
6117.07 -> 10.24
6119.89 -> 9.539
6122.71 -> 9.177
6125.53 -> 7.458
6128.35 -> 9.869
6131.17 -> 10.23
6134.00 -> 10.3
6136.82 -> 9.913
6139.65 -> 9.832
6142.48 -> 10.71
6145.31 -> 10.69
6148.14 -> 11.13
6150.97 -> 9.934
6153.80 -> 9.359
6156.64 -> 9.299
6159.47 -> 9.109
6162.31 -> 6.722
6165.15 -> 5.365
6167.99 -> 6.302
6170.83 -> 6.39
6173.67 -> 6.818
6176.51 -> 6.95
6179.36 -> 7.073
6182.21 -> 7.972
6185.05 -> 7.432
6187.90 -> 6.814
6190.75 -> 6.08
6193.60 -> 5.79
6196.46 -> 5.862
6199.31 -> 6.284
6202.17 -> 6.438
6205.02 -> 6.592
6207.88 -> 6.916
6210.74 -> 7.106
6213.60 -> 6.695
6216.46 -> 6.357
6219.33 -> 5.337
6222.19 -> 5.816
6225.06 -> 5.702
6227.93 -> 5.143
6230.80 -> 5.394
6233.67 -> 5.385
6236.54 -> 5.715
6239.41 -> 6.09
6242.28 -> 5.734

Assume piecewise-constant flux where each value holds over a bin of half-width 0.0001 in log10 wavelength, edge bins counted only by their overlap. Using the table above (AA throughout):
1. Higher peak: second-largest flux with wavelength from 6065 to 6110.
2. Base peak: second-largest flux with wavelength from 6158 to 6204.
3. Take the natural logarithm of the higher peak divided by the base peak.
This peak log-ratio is 0.22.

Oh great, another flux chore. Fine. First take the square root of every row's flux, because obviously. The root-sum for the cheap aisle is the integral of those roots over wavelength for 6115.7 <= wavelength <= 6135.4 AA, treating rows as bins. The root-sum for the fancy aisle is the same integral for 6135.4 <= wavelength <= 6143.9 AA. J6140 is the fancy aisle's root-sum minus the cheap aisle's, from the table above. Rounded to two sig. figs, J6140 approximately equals -34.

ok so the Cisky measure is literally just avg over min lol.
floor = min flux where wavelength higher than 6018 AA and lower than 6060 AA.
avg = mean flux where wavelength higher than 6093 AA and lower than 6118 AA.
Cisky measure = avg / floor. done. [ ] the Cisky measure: 1.19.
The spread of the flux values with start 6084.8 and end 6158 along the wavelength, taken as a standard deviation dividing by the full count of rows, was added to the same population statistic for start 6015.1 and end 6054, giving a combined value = 1.19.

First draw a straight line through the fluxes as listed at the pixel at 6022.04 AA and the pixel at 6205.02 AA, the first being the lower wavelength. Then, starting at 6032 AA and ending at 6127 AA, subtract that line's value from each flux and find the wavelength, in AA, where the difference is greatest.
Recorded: 6117.07 AA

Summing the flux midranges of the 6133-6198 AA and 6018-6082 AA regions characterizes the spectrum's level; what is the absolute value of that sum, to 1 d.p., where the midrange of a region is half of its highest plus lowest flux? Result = 17.1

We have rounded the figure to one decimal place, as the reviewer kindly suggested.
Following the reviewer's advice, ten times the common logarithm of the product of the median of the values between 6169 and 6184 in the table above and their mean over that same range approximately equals 16.9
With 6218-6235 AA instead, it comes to 14.7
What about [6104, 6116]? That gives 19.5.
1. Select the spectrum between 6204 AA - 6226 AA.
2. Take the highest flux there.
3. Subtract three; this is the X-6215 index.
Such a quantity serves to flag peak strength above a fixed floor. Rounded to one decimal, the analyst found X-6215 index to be 4.1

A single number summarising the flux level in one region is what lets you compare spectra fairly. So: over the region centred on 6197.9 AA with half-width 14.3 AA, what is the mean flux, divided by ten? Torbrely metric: 0.653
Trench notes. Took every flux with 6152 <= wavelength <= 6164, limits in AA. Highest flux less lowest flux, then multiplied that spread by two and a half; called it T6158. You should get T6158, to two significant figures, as 6.6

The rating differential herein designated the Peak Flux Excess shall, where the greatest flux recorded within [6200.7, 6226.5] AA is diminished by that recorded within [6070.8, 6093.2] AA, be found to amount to -2.6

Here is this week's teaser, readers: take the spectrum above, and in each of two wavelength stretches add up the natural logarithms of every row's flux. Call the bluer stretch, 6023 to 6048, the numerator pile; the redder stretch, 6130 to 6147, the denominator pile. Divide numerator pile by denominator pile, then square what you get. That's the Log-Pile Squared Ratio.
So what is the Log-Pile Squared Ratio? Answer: 1.9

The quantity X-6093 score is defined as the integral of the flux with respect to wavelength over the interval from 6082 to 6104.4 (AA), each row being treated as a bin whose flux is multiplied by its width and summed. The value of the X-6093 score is 214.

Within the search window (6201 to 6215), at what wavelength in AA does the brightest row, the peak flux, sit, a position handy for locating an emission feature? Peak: 6210.74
